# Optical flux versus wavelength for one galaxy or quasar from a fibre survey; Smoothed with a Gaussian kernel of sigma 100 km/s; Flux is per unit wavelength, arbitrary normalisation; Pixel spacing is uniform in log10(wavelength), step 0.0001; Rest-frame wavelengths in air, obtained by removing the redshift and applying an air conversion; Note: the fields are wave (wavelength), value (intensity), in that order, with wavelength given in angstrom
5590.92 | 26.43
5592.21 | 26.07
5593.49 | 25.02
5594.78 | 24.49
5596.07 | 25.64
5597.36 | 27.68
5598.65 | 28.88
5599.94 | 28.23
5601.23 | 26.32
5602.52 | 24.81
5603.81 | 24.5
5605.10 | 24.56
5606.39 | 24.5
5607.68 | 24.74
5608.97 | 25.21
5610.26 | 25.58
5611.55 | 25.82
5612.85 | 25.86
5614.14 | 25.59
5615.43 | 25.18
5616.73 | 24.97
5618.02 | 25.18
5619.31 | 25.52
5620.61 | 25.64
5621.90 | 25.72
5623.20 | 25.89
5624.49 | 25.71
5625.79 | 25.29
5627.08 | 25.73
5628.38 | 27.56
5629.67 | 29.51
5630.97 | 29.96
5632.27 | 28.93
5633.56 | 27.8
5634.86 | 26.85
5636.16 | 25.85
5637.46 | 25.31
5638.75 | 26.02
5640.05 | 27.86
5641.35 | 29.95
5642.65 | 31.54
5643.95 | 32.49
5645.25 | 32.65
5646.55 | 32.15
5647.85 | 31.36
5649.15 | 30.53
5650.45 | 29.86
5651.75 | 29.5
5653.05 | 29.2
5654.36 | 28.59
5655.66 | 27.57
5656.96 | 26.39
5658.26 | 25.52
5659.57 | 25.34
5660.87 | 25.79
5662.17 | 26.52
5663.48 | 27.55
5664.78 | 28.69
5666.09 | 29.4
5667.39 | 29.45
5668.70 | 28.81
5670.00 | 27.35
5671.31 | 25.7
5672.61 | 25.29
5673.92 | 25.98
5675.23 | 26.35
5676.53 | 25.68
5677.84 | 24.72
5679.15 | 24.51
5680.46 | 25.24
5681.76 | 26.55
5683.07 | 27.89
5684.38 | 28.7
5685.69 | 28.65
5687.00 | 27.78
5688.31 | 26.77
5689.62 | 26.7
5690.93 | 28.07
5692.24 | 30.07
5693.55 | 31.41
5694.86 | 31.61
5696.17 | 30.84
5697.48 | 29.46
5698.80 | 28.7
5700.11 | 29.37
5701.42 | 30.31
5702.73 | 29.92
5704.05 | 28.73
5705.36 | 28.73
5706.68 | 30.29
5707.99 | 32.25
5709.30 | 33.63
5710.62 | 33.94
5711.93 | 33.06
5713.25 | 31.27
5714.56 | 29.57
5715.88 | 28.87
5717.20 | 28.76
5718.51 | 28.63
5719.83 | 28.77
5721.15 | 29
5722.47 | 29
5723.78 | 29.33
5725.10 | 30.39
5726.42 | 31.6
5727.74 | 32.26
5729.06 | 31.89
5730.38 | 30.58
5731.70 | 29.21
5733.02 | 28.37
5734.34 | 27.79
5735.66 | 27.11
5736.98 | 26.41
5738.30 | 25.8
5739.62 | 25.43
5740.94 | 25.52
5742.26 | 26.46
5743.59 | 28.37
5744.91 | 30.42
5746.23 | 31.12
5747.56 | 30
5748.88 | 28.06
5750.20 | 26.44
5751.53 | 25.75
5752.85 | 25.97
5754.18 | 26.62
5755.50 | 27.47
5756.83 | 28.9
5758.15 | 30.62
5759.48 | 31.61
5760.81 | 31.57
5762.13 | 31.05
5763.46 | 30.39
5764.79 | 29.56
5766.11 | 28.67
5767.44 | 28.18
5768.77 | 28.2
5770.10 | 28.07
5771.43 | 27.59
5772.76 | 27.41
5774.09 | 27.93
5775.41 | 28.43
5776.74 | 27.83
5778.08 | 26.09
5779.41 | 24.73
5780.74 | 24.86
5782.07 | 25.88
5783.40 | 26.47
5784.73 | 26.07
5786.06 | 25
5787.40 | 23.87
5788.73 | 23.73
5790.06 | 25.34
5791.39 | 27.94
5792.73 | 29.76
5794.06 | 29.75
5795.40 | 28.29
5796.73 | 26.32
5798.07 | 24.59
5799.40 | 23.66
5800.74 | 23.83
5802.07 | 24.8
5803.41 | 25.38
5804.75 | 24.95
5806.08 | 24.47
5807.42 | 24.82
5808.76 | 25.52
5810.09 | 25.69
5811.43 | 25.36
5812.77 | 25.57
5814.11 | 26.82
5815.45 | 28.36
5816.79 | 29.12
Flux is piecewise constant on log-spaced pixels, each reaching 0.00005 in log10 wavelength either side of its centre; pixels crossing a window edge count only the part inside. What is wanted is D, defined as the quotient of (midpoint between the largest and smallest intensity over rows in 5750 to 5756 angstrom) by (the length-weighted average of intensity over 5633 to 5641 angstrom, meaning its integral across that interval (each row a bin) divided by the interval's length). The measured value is 1.00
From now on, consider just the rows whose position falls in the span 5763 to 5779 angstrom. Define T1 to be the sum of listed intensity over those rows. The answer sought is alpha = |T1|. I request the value 338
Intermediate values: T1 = 338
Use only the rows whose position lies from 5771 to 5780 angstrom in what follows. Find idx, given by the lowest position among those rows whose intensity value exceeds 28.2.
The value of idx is 5775.41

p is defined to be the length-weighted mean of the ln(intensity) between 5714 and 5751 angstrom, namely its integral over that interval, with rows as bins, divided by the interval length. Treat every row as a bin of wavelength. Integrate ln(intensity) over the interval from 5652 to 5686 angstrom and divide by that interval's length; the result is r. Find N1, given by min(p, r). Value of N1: 3.29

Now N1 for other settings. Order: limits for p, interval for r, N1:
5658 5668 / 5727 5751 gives 3.31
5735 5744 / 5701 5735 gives 3.27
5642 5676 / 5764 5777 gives 3.34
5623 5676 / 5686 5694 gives 3.33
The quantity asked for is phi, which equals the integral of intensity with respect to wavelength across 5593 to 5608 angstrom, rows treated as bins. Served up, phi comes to 387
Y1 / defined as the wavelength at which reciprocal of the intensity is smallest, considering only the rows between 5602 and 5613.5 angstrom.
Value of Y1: 5612.85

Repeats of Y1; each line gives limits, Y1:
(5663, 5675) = 5667.39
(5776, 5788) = 5776.74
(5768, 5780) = 5775.41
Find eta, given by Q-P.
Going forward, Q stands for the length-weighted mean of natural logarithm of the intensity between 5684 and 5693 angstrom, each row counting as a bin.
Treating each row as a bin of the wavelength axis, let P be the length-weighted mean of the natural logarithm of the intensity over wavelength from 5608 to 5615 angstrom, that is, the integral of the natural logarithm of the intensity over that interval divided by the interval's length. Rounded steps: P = 3.24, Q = 3.34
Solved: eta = 0.09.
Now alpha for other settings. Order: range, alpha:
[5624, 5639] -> 325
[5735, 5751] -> 331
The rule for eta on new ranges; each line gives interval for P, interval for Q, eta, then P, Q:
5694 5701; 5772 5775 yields -0.07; 3.40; 3.33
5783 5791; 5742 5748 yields 0.15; 3.23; 3.38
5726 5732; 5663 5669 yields -0.08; 3.44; 3.36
